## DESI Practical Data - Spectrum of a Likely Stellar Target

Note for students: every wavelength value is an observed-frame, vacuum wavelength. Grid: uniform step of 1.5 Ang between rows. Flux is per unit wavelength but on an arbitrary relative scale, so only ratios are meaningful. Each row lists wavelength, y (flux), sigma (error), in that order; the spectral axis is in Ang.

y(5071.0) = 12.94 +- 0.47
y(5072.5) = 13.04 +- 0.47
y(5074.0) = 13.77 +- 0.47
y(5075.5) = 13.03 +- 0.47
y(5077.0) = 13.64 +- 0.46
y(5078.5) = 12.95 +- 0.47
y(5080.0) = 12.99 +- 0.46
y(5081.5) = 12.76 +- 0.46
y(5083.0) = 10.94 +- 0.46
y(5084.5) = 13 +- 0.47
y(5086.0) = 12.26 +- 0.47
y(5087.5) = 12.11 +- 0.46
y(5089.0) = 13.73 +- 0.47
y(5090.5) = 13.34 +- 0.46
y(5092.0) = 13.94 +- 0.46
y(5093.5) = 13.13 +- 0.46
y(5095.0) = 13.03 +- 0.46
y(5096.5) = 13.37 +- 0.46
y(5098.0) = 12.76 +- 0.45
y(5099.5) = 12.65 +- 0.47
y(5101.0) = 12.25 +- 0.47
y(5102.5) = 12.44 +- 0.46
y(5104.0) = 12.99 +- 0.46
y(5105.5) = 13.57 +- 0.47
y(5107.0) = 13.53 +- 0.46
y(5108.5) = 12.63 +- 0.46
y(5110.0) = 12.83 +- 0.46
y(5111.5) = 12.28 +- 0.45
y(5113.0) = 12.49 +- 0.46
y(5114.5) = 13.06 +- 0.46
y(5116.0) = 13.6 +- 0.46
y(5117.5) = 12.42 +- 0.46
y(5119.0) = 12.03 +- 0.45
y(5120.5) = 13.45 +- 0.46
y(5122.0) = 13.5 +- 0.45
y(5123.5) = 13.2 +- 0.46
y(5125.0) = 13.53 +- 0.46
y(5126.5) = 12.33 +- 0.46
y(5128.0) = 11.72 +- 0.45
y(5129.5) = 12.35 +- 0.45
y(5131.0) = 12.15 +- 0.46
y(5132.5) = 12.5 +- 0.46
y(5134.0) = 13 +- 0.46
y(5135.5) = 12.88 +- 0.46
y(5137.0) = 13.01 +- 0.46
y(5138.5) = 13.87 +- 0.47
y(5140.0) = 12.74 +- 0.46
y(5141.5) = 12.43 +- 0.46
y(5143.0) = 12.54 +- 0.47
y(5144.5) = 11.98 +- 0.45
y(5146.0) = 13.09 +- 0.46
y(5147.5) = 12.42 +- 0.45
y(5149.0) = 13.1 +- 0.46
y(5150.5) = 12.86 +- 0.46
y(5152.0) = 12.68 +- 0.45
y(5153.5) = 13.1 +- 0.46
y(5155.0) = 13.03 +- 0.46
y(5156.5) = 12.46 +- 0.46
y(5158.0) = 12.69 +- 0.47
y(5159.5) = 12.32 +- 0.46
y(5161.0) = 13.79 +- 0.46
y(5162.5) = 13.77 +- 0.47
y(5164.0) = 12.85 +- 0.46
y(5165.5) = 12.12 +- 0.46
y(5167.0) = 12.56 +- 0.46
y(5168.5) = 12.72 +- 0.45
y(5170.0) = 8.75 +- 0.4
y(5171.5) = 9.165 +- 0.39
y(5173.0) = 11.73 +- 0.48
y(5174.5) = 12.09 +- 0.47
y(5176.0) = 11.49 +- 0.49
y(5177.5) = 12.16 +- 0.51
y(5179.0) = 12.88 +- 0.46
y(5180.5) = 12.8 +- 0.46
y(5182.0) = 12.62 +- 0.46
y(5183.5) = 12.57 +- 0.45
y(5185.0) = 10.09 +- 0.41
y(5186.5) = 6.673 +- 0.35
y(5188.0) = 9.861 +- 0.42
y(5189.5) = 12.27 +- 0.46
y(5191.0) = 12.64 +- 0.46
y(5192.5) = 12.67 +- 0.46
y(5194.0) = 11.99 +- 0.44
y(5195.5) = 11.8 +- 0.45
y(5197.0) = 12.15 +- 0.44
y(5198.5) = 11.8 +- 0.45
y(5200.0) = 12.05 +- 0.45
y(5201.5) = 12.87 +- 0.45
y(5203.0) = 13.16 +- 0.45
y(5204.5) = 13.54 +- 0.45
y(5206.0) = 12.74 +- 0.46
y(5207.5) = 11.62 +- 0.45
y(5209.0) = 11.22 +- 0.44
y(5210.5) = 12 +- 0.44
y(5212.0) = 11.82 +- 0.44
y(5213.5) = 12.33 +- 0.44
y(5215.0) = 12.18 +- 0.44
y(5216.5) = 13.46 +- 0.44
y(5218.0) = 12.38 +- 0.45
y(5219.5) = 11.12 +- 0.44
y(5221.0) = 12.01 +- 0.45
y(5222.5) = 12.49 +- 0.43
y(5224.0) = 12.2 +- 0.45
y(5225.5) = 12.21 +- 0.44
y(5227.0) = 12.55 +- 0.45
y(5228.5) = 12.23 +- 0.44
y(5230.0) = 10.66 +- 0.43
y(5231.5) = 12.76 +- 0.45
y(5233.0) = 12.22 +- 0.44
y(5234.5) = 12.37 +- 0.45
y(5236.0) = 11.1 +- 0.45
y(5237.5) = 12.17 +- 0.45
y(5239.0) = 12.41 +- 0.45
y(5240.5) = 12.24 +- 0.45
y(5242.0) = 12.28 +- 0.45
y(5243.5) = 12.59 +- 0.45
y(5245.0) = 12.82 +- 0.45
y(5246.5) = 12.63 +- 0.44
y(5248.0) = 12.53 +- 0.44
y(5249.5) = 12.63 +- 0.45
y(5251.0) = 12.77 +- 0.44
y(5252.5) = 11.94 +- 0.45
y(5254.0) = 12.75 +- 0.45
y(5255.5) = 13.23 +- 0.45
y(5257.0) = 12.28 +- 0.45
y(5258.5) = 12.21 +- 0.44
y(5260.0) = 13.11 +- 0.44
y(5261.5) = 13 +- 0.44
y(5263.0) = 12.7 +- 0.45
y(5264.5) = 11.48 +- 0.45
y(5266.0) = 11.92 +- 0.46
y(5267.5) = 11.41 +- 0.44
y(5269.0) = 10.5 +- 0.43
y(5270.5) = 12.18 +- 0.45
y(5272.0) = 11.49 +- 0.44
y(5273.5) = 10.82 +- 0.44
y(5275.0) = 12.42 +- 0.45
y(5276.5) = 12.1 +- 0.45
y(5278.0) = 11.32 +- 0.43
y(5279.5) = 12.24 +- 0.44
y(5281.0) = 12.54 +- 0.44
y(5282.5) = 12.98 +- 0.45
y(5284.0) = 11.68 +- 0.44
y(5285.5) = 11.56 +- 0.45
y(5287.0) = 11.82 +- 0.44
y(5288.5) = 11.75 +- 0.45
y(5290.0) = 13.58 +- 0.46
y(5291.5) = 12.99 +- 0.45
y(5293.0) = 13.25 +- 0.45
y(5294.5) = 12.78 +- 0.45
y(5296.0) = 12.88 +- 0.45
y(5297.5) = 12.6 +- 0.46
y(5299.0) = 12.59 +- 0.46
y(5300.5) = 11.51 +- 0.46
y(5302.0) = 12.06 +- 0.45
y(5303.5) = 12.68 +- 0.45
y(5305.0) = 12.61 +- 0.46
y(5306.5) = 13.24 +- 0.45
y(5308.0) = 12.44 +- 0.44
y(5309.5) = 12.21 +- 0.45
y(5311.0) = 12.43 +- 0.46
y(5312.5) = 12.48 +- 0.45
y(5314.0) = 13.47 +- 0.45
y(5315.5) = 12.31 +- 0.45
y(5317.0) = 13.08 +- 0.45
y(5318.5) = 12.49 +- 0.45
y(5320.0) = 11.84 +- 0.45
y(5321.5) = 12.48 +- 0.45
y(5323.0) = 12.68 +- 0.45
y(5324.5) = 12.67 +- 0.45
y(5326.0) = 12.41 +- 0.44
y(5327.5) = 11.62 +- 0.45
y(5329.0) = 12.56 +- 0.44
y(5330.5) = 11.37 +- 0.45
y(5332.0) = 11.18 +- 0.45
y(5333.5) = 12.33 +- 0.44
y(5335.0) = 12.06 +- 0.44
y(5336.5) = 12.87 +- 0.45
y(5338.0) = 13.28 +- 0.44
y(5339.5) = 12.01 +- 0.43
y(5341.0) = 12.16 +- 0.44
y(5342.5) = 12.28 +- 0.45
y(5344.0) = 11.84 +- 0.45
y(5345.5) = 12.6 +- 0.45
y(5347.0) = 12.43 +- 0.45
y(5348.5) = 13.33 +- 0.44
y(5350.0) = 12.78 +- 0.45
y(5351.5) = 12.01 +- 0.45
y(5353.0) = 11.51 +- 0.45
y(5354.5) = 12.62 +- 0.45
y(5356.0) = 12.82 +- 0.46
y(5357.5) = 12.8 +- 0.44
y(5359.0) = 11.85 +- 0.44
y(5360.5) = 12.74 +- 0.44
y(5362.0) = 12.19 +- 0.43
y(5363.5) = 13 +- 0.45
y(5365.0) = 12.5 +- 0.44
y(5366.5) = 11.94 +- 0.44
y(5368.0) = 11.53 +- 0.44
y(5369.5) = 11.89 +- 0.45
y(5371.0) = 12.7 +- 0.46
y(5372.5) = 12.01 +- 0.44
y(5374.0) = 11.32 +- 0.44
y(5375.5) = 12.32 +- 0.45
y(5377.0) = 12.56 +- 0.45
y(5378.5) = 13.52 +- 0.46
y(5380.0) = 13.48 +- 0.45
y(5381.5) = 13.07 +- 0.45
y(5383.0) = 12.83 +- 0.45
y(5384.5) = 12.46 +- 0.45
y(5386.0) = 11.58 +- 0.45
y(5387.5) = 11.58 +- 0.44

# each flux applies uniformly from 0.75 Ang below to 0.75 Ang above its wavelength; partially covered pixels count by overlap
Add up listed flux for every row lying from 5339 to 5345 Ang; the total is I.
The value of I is 48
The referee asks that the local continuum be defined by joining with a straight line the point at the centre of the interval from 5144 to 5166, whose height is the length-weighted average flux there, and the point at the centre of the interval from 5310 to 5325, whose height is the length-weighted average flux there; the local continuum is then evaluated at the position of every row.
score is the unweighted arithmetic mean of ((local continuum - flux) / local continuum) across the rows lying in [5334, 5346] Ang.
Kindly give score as 0.013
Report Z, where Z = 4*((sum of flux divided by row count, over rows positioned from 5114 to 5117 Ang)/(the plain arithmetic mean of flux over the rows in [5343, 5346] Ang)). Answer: 4.4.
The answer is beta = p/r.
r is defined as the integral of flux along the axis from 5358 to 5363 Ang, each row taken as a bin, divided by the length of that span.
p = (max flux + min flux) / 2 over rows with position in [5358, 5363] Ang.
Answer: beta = 0.998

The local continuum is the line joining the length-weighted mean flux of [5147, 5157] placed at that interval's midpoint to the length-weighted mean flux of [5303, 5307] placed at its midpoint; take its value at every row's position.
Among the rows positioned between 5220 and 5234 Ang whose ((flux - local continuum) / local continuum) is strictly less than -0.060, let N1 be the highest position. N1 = 5230.0 Ang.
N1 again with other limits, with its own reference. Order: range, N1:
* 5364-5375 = 5374.0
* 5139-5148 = 5144.5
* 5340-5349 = 5344.0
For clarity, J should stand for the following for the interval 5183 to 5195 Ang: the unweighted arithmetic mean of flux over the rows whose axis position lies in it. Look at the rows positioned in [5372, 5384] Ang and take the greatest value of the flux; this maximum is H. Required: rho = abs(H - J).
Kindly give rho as 2.4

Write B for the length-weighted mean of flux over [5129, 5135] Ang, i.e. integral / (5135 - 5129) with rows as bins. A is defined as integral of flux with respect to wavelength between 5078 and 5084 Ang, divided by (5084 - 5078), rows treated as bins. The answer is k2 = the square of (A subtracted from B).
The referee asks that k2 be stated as 0.01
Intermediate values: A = 12.4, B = 12.5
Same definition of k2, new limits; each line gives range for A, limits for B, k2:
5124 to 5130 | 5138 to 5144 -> 0.09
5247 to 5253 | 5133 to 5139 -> 0.41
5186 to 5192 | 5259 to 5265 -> 3.97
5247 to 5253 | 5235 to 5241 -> 0.26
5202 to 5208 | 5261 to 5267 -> 0.37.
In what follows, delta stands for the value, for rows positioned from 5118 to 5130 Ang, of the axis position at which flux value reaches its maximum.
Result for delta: 5125.0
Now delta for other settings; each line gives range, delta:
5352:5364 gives 5363.5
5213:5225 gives 5216.5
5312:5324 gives 5314.0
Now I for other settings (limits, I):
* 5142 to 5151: 76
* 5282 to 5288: 48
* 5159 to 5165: 53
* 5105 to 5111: 53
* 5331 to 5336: 36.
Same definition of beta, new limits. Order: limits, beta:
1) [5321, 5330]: 0.982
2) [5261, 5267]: 1.003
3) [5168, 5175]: 0.996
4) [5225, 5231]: 0.972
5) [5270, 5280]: 0.987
